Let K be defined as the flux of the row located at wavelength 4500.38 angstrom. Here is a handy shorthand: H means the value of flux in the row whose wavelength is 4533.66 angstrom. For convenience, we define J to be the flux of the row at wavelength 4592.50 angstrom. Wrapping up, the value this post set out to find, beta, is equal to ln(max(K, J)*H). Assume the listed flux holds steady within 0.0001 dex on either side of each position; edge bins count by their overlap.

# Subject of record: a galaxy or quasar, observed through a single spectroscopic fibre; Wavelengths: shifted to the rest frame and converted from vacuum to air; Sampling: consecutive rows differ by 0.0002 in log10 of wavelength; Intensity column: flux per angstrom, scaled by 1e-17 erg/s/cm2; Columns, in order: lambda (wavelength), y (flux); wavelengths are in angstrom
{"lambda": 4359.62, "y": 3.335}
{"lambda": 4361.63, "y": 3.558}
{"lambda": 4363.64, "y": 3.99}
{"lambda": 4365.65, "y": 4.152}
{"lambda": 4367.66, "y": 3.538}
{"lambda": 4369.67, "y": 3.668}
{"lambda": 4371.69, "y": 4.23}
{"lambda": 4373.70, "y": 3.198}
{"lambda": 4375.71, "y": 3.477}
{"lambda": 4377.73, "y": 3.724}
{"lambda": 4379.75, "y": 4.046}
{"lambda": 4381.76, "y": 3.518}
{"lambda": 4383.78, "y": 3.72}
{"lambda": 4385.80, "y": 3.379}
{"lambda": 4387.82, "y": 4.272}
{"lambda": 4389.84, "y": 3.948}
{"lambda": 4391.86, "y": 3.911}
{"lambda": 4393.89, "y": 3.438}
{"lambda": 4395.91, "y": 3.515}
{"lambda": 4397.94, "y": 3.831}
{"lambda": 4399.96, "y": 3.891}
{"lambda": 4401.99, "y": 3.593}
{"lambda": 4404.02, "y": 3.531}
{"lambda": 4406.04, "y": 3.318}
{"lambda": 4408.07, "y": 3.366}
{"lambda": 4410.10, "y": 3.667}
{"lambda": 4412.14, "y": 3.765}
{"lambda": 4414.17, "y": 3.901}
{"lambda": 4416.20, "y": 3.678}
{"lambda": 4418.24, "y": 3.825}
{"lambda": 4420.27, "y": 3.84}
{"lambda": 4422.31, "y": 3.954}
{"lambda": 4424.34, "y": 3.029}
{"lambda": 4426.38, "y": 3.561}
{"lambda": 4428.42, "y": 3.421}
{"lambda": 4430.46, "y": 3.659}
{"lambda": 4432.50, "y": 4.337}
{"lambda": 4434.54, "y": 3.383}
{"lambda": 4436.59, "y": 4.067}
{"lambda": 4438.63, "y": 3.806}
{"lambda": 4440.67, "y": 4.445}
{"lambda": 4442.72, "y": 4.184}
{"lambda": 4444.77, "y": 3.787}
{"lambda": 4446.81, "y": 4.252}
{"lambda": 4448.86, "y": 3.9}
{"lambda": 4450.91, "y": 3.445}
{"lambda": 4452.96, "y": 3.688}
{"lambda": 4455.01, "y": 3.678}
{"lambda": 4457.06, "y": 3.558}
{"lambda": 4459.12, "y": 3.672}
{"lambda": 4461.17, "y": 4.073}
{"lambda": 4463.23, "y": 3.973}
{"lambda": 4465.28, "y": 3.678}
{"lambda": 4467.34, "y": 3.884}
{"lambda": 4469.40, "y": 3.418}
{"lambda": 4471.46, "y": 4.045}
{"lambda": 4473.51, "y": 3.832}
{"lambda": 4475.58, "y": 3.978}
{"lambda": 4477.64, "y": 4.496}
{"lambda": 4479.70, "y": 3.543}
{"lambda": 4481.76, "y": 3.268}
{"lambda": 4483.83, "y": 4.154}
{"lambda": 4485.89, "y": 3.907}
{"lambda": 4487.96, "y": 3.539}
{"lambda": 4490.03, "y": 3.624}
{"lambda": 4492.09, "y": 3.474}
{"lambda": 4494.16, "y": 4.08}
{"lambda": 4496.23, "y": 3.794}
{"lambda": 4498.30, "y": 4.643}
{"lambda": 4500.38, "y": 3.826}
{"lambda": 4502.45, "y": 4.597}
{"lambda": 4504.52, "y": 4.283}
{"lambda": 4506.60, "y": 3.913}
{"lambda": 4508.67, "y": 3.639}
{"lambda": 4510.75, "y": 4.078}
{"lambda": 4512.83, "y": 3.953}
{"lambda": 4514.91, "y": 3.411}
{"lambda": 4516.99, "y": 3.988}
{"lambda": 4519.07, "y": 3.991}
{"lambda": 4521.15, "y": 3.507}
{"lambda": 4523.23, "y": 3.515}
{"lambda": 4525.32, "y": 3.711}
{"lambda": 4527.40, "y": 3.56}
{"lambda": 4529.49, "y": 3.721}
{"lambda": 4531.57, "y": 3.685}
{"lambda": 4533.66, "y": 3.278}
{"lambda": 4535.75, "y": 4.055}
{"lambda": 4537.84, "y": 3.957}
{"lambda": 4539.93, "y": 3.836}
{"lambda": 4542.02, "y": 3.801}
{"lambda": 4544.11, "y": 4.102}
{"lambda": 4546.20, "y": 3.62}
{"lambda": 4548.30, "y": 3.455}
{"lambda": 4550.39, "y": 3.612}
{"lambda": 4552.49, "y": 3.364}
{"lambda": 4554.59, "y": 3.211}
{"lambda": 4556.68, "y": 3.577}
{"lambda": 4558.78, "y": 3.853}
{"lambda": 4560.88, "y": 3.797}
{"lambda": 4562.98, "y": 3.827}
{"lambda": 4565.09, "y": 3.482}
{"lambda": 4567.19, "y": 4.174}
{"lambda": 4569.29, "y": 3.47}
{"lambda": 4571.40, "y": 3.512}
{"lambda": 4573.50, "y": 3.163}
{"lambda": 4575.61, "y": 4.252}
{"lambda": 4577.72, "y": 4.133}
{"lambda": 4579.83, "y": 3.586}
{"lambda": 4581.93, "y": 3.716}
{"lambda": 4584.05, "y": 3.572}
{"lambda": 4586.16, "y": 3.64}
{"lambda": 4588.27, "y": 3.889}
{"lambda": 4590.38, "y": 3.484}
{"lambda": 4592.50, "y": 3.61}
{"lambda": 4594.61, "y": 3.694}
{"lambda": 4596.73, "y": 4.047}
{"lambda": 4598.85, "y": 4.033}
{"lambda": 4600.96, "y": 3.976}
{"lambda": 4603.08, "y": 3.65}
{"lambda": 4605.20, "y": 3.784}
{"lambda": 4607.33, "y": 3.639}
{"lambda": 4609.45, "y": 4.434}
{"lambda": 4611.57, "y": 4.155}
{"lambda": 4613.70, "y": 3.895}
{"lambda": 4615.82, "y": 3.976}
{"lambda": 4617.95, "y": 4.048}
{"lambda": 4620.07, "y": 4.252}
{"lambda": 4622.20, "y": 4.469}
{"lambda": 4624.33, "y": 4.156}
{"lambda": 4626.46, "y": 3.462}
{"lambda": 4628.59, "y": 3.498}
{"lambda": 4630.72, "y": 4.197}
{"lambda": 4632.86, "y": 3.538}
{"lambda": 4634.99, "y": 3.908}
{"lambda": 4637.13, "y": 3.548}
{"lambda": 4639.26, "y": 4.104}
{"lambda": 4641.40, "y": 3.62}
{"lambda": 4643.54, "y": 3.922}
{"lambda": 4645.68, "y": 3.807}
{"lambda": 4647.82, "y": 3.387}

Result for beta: 2.53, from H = 3.278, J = 3.61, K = 3.826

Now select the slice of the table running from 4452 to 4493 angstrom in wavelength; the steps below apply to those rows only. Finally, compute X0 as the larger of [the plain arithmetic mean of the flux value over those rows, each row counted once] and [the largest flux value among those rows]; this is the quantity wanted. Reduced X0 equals 4.50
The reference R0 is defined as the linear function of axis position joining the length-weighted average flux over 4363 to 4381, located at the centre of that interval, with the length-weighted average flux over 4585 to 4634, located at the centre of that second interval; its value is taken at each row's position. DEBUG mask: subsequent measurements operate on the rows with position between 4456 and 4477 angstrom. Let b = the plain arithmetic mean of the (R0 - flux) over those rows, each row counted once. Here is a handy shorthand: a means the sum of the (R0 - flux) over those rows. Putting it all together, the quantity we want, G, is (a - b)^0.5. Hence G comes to 0.29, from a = 0.09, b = 0.01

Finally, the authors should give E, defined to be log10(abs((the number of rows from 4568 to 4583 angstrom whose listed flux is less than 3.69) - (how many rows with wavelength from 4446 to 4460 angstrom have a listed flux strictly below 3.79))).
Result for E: 0.00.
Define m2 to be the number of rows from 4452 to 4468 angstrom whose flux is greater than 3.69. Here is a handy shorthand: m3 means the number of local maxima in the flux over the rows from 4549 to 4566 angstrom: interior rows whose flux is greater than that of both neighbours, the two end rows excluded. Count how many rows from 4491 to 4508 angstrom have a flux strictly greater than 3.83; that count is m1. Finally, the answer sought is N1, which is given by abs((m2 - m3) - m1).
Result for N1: 4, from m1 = 5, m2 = 3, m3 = 2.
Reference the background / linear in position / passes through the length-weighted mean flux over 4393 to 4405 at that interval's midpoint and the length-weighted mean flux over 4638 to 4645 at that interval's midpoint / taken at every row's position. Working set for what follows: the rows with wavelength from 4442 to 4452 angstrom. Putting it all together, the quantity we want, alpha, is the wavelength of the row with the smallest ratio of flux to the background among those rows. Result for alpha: 4450.91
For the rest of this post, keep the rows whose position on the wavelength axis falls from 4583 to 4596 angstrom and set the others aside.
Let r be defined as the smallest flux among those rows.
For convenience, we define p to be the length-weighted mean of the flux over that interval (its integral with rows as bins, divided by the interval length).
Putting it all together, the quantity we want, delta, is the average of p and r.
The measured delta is 3.57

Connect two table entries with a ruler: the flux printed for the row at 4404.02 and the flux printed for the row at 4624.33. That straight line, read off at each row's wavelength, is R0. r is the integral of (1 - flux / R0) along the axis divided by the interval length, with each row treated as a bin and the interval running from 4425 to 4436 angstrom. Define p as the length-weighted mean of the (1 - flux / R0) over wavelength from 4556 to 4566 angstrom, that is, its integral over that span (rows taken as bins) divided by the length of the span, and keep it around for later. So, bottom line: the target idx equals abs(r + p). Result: 0.049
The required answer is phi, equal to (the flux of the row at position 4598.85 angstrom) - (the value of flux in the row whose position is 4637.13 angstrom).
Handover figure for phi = 0.5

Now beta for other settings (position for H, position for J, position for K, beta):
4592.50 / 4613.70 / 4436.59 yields 2.69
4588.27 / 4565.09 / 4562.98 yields 2.70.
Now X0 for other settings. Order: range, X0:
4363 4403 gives 4.27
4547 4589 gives 4.25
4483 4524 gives 4.64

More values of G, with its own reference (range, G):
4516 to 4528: 0.83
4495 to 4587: 1.95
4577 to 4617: 0.93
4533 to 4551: 0.95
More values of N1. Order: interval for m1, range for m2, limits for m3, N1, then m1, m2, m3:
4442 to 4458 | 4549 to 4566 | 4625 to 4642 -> 3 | 3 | 3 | 3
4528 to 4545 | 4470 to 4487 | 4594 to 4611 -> 0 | 4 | 6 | 2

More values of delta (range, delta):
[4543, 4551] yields 3.58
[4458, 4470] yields 3.60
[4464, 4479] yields 3.66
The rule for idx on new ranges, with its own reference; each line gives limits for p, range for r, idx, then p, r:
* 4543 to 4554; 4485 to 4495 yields 0.099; 0.08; 0.02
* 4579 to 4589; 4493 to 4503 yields 0.005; 0.09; -0.10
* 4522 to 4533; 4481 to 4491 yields 0.080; 0.07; 0.01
